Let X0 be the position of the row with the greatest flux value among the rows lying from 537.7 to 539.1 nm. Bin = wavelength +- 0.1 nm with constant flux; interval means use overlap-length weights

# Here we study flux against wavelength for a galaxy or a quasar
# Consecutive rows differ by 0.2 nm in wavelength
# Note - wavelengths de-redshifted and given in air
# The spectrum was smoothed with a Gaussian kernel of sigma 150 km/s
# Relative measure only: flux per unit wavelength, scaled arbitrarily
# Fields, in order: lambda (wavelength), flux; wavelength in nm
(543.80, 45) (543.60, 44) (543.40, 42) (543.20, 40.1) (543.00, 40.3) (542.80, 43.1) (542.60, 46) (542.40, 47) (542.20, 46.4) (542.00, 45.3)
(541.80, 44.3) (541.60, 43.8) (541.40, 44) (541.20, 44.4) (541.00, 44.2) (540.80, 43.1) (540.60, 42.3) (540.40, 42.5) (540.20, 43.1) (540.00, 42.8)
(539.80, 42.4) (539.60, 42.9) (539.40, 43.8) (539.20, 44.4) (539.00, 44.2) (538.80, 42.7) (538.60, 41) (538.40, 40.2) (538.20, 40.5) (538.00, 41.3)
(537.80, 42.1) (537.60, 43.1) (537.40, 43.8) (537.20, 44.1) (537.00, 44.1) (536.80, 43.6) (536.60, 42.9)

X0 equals 539.00 nm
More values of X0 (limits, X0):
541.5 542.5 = 542.40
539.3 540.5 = 539.40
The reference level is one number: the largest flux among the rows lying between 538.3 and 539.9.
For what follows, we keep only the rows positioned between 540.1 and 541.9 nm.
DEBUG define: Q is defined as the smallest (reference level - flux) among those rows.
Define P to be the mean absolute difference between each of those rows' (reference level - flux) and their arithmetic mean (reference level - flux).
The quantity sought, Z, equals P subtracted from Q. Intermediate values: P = 0.7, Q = 0.00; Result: -0.7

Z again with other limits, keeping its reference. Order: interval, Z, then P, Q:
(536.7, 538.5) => -1.0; 1.3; 0.30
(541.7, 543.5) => -4.8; 2.2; -2.60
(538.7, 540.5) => -0.6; 0.6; 0.00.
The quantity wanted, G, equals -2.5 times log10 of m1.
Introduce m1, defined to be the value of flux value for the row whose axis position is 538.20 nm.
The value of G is -4.02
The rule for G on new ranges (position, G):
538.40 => -4.01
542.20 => -4.17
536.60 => -4.08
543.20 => -4.01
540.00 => -4.08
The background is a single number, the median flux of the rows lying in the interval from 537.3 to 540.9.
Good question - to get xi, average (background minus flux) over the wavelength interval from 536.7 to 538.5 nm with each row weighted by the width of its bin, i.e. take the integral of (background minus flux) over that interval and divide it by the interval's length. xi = 0.2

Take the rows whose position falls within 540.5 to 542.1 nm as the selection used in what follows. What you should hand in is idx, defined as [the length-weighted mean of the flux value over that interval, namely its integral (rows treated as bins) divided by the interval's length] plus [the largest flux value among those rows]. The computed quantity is 89.2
